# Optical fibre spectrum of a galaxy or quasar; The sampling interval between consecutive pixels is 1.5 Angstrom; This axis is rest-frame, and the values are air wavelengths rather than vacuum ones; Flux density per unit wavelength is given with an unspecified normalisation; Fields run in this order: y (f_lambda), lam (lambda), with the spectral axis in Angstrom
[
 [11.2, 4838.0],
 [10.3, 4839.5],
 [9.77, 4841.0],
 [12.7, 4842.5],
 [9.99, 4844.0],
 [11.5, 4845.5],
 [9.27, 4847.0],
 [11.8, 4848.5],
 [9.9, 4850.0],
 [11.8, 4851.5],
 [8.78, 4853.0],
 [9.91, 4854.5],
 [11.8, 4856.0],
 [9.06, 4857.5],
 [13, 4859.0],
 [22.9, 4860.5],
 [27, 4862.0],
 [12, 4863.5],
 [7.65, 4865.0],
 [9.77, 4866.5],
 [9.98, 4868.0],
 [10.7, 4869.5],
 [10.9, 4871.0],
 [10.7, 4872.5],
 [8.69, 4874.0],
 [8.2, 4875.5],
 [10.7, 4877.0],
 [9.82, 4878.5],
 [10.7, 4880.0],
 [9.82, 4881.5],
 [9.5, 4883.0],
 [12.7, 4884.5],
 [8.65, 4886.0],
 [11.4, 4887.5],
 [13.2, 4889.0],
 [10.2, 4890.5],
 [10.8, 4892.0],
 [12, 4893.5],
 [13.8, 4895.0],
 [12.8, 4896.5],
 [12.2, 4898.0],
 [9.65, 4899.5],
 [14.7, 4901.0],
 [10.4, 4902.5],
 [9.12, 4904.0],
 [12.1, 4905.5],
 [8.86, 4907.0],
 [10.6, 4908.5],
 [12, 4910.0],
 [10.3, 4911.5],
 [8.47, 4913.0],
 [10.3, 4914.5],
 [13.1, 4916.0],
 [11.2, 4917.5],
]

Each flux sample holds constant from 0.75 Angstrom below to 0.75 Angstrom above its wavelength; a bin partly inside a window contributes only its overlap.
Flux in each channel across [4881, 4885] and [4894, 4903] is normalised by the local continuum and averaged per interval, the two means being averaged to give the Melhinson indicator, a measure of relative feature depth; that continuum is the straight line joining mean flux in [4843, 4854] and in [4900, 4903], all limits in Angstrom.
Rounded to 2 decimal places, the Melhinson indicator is 0.95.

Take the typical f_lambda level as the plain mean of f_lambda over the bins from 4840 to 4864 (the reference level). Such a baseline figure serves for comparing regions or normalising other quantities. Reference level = 12.6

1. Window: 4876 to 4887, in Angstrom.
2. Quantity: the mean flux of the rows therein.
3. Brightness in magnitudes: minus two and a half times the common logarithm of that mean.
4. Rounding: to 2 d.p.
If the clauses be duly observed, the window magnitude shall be -2.53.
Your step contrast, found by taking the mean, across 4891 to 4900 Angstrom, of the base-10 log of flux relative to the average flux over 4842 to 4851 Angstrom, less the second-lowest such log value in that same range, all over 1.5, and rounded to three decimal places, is 0.026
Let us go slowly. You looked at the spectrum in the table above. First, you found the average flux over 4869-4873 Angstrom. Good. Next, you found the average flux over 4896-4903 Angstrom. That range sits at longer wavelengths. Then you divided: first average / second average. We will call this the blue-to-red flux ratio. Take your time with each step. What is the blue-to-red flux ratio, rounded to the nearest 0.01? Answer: 0.90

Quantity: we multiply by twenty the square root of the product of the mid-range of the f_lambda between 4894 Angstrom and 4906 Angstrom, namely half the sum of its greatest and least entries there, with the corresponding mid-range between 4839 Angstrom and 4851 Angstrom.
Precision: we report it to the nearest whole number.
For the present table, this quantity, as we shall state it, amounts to 229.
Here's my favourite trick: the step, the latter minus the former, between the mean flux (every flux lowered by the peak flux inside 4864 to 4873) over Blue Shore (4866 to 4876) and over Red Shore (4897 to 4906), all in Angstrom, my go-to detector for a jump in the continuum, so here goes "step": 1.5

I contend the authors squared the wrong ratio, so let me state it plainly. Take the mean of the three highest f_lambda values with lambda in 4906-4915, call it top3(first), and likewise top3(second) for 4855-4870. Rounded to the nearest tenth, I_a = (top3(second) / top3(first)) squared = 3.7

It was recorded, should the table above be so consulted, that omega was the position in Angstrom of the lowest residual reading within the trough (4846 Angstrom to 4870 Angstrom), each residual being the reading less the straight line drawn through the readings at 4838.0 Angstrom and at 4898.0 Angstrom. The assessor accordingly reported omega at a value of 4865.0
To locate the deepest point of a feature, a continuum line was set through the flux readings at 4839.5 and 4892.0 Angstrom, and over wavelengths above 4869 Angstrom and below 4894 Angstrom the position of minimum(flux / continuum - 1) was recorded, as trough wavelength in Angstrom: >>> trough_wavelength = 4875.5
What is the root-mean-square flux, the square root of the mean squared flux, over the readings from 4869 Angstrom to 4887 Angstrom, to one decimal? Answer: 10.2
